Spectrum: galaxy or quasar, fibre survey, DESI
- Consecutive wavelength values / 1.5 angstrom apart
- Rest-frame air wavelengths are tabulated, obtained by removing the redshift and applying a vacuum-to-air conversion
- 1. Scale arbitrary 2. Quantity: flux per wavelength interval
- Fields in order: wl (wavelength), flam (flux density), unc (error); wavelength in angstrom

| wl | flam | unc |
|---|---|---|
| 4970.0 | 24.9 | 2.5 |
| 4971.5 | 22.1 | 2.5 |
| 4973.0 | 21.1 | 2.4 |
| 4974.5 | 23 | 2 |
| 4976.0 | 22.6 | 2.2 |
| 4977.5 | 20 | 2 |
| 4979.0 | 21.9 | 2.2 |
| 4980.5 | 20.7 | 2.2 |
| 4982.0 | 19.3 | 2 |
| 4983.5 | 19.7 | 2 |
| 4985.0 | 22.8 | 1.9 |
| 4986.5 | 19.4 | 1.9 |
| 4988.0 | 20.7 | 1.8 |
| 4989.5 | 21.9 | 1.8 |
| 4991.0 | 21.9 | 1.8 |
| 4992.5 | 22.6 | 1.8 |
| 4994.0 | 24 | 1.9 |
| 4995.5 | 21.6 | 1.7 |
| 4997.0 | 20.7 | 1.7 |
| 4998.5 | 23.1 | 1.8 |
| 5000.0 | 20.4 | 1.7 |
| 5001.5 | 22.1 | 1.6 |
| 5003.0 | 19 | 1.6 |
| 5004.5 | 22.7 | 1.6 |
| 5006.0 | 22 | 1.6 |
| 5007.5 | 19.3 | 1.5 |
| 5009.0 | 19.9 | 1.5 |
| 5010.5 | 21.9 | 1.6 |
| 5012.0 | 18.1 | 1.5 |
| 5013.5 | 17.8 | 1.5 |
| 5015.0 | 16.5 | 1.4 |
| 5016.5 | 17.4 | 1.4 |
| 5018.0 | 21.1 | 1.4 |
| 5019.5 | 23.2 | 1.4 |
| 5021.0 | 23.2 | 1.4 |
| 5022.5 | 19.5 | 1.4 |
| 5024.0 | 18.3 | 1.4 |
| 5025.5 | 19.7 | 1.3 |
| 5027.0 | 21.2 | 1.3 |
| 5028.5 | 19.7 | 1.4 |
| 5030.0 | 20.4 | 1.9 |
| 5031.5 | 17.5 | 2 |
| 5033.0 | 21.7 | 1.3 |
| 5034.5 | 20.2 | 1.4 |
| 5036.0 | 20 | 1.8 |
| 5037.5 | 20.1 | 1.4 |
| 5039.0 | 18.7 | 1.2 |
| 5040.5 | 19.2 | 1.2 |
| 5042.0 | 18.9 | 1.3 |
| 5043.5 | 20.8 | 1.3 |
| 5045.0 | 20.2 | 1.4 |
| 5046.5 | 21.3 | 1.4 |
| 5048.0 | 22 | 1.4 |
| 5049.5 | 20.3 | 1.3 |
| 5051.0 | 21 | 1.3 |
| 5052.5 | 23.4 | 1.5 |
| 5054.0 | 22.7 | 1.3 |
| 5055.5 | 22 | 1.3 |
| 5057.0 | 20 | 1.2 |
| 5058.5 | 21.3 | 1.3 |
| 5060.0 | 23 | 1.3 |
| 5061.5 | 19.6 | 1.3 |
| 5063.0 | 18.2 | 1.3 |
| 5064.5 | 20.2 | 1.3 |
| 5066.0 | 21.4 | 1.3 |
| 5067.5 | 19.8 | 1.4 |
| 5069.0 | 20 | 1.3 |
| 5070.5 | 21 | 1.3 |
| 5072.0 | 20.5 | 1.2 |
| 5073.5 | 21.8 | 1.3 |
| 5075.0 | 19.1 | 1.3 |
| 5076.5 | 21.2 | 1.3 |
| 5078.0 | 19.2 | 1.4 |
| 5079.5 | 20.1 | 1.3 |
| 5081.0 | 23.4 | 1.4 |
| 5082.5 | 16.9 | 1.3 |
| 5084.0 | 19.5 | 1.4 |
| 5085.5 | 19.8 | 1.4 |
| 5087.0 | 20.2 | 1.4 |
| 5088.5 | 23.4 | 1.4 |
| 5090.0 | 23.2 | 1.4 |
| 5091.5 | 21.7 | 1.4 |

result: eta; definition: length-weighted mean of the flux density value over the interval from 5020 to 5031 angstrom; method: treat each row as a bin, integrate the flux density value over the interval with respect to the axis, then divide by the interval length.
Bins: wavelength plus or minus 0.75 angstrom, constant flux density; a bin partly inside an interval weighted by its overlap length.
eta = 20.3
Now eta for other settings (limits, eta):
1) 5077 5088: 20.0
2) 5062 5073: 20.2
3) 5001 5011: 20.9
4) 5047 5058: 21.6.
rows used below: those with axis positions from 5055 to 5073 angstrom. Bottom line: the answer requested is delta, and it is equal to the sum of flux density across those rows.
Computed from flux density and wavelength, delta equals 247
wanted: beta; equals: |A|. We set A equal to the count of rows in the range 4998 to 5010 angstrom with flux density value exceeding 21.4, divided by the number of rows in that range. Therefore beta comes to 0.50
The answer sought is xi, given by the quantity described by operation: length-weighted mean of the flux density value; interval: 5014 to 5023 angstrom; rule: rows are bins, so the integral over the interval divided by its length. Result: 20.1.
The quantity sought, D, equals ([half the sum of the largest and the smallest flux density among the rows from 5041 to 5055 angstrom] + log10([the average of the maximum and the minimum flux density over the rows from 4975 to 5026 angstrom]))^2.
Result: 504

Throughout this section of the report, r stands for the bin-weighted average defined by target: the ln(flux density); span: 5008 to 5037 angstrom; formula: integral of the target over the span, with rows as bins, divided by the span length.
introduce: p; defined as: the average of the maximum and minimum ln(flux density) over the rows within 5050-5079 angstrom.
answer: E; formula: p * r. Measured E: 9.03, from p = 3.027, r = 2.98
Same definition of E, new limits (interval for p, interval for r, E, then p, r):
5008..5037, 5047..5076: 9.04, 2.974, 3.04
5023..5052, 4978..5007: 9.11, 2.977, 3.06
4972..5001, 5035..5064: 9.29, 3.069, 3.03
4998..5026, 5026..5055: 8.97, 2.974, 3.02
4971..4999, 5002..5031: 9.19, 3.069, 2.99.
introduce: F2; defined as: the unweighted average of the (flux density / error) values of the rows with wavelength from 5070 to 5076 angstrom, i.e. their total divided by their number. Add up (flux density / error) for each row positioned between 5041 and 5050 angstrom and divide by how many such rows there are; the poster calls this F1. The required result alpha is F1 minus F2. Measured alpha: -0.9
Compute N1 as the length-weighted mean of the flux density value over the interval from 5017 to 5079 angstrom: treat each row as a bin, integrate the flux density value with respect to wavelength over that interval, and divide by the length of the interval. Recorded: 20.5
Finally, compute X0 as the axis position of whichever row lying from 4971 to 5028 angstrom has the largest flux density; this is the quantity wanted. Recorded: 4994.0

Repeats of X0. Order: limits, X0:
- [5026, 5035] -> 5033.0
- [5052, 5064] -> 5052.5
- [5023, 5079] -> 5052.5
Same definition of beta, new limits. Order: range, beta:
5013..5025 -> 0.25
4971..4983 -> 0.50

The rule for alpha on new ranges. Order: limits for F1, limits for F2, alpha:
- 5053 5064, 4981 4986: 5.8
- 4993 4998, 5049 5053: -3.3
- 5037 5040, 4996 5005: 2.2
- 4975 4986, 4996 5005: -2.7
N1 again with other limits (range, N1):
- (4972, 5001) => 21.5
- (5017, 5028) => 20.8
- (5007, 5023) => 19.8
